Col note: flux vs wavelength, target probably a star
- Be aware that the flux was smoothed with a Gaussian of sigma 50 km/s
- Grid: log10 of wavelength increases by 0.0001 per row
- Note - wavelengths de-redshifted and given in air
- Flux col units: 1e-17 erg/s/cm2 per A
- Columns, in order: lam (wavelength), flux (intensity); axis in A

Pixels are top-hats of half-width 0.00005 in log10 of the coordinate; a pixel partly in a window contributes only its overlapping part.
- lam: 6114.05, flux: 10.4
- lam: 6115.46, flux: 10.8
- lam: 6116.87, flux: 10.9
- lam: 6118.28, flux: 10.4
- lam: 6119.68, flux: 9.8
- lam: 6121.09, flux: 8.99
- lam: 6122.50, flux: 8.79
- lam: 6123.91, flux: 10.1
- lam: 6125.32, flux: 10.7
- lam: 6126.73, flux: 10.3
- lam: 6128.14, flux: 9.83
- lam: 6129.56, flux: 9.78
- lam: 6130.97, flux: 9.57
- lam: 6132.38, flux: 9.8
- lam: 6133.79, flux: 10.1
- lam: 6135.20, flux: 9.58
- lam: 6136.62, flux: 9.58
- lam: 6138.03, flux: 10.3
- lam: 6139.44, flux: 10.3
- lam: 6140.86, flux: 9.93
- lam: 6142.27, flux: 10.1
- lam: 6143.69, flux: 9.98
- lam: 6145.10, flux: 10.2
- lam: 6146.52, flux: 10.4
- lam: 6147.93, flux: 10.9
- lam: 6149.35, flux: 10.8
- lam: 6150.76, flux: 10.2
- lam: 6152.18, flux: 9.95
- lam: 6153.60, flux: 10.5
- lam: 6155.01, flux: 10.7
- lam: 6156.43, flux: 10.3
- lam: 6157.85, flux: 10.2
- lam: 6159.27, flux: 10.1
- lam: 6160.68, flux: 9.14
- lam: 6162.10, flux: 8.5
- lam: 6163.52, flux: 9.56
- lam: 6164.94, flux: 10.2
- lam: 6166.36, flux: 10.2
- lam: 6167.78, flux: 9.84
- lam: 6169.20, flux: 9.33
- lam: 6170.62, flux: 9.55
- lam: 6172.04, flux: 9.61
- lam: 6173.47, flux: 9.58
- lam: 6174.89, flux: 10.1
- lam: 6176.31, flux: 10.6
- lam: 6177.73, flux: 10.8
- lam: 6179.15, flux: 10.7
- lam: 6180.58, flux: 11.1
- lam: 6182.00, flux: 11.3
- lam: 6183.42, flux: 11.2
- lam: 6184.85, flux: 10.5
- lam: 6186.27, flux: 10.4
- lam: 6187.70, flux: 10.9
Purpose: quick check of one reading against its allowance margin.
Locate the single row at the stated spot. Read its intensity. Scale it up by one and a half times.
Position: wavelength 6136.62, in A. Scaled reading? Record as 14.4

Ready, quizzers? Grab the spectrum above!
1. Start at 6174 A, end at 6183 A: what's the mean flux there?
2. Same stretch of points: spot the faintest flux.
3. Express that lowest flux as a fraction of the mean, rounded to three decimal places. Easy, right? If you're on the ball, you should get 0.938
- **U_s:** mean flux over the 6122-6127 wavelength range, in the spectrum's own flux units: 10.0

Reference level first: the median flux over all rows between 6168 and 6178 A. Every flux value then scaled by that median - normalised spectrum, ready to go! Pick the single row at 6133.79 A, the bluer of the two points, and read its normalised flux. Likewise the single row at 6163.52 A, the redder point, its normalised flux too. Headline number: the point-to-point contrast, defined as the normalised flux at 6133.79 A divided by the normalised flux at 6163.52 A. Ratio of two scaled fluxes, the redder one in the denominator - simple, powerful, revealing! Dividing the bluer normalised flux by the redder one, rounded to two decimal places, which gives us 1.06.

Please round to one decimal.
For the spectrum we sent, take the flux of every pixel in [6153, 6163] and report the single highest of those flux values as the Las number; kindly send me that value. 10.7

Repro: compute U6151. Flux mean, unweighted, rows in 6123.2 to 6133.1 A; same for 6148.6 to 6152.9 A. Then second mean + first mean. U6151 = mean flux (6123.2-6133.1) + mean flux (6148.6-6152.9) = 20.3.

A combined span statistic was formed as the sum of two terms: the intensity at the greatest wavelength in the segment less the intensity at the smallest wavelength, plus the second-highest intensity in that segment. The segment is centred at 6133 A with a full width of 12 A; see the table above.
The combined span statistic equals 10.6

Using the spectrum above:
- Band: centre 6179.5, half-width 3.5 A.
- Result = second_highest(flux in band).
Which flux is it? 11.1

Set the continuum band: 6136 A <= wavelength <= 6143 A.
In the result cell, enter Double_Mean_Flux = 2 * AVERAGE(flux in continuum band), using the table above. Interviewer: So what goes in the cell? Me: 20.1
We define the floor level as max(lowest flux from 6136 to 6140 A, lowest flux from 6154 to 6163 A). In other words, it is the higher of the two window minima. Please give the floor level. 9.58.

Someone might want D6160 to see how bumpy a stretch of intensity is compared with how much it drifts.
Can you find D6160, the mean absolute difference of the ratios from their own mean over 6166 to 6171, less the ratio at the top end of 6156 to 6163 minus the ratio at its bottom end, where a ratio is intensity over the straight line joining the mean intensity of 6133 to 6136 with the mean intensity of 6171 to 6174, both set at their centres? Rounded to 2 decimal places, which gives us 0.21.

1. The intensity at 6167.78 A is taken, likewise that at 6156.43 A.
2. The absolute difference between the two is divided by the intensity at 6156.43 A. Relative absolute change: 0.045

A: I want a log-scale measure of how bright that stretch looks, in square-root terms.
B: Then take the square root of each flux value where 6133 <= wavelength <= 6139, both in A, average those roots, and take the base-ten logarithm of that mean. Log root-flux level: 0.498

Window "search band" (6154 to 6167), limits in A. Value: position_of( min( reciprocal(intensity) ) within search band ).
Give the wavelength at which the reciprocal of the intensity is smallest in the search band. 6155.01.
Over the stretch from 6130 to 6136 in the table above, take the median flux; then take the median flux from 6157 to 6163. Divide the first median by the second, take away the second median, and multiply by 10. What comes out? -86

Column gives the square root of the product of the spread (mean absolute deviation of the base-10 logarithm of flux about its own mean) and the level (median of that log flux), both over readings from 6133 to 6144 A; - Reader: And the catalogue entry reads 0.097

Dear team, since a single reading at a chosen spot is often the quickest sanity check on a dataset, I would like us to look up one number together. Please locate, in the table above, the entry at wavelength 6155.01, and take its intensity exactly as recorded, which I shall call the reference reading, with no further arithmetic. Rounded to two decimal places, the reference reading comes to 10.70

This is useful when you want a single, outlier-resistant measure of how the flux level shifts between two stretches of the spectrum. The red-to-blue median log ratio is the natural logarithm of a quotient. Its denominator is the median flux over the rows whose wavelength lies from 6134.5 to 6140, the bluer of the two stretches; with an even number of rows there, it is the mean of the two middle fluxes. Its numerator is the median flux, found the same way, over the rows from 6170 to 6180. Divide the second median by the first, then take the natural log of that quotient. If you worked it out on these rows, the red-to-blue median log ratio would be 0.016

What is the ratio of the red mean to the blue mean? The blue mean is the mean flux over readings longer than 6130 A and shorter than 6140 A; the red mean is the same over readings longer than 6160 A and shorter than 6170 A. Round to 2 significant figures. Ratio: 0.96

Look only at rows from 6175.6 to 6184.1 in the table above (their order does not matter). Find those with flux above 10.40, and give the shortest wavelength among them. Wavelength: 6176.31 A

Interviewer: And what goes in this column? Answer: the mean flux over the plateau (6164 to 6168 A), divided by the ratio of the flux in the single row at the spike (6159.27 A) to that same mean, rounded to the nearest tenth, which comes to 10.1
